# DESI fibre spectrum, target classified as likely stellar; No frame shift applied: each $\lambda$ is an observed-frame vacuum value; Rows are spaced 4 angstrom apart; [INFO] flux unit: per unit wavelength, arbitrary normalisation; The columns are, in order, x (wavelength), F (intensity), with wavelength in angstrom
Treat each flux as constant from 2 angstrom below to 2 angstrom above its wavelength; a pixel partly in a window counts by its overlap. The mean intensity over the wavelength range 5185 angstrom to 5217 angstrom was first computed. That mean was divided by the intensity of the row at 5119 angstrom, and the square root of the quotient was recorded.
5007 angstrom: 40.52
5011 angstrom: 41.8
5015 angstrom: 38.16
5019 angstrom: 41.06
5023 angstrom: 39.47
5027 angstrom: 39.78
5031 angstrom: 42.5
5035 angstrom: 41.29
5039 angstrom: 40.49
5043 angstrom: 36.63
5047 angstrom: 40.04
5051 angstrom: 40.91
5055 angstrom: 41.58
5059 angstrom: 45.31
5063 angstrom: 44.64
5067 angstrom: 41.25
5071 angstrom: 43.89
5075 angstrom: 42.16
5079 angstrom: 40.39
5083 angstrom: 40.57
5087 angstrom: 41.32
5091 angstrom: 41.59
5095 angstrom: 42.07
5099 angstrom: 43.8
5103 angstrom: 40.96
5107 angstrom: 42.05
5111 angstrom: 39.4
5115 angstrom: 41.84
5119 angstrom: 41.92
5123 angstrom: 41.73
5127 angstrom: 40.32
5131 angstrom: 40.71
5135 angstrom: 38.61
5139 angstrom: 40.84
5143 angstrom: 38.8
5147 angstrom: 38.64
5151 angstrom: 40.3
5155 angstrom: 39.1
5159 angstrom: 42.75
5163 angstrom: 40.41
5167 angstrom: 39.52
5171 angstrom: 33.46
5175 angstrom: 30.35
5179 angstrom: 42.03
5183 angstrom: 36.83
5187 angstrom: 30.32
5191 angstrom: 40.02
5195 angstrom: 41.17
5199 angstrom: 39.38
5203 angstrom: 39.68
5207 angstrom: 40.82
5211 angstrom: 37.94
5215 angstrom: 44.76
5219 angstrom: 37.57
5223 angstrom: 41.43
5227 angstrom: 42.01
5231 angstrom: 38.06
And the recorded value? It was 0.97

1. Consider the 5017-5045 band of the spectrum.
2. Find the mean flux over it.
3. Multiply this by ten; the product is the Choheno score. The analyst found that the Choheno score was 402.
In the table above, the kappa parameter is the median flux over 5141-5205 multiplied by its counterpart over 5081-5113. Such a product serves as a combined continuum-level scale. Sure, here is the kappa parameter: 1635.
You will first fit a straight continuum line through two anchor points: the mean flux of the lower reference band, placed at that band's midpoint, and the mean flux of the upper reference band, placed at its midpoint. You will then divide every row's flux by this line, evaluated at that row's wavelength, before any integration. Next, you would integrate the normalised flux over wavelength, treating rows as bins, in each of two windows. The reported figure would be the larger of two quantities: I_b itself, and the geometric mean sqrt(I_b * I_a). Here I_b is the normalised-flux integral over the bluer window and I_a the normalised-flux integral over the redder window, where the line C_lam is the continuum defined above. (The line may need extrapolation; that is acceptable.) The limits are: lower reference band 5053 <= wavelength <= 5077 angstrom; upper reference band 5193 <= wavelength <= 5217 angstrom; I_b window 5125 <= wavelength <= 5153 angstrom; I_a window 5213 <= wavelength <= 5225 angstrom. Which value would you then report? 27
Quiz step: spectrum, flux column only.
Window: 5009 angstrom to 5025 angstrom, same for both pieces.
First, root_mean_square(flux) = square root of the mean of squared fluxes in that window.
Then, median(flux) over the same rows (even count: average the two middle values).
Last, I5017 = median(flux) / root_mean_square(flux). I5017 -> 1.00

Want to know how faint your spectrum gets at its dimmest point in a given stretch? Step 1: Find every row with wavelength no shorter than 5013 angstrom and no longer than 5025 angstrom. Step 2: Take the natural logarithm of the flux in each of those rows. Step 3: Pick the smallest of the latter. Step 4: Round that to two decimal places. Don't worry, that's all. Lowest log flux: 3.64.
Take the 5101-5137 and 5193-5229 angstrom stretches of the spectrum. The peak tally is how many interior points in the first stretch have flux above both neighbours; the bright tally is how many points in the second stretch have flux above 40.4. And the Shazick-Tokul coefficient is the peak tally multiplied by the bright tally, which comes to 15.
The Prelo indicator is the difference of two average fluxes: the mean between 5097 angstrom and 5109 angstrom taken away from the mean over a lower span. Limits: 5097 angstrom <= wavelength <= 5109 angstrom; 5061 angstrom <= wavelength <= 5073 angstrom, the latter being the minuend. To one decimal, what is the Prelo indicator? 1.0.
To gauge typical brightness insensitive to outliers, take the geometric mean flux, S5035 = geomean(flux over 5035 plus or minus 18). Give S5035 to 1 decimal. 40.2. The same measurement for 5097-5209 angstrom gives 39.3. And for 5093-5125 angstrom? 41.7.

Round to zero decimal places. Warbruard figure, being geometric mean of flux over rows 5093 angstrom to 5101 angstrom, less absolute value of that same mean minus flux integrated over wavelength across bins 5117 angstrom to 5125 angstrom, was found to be -249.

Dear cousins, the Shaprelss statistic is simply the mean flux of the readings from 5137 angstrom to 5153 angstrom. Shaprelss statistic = 39.6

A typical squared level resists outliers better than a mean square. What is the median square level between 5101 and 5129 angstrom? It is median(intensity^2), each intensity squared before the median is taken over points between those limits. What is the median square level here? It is 1741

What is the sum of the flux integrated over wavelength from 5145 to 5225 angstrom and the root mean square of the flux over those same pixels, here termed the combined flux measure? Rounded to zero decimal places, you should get 3145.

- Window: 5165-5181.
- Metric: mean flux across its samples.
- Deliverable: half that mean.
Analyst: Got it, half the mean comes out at 18.2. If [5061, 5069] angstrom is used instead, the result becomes 21.5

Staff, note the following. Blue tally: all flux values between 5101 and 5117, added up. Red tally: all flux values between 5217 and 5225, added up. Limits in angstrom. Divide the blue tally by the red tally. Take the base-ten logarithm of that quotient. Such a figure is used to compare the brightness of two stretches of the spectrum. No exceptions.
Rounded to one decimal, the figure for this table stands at 0.3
